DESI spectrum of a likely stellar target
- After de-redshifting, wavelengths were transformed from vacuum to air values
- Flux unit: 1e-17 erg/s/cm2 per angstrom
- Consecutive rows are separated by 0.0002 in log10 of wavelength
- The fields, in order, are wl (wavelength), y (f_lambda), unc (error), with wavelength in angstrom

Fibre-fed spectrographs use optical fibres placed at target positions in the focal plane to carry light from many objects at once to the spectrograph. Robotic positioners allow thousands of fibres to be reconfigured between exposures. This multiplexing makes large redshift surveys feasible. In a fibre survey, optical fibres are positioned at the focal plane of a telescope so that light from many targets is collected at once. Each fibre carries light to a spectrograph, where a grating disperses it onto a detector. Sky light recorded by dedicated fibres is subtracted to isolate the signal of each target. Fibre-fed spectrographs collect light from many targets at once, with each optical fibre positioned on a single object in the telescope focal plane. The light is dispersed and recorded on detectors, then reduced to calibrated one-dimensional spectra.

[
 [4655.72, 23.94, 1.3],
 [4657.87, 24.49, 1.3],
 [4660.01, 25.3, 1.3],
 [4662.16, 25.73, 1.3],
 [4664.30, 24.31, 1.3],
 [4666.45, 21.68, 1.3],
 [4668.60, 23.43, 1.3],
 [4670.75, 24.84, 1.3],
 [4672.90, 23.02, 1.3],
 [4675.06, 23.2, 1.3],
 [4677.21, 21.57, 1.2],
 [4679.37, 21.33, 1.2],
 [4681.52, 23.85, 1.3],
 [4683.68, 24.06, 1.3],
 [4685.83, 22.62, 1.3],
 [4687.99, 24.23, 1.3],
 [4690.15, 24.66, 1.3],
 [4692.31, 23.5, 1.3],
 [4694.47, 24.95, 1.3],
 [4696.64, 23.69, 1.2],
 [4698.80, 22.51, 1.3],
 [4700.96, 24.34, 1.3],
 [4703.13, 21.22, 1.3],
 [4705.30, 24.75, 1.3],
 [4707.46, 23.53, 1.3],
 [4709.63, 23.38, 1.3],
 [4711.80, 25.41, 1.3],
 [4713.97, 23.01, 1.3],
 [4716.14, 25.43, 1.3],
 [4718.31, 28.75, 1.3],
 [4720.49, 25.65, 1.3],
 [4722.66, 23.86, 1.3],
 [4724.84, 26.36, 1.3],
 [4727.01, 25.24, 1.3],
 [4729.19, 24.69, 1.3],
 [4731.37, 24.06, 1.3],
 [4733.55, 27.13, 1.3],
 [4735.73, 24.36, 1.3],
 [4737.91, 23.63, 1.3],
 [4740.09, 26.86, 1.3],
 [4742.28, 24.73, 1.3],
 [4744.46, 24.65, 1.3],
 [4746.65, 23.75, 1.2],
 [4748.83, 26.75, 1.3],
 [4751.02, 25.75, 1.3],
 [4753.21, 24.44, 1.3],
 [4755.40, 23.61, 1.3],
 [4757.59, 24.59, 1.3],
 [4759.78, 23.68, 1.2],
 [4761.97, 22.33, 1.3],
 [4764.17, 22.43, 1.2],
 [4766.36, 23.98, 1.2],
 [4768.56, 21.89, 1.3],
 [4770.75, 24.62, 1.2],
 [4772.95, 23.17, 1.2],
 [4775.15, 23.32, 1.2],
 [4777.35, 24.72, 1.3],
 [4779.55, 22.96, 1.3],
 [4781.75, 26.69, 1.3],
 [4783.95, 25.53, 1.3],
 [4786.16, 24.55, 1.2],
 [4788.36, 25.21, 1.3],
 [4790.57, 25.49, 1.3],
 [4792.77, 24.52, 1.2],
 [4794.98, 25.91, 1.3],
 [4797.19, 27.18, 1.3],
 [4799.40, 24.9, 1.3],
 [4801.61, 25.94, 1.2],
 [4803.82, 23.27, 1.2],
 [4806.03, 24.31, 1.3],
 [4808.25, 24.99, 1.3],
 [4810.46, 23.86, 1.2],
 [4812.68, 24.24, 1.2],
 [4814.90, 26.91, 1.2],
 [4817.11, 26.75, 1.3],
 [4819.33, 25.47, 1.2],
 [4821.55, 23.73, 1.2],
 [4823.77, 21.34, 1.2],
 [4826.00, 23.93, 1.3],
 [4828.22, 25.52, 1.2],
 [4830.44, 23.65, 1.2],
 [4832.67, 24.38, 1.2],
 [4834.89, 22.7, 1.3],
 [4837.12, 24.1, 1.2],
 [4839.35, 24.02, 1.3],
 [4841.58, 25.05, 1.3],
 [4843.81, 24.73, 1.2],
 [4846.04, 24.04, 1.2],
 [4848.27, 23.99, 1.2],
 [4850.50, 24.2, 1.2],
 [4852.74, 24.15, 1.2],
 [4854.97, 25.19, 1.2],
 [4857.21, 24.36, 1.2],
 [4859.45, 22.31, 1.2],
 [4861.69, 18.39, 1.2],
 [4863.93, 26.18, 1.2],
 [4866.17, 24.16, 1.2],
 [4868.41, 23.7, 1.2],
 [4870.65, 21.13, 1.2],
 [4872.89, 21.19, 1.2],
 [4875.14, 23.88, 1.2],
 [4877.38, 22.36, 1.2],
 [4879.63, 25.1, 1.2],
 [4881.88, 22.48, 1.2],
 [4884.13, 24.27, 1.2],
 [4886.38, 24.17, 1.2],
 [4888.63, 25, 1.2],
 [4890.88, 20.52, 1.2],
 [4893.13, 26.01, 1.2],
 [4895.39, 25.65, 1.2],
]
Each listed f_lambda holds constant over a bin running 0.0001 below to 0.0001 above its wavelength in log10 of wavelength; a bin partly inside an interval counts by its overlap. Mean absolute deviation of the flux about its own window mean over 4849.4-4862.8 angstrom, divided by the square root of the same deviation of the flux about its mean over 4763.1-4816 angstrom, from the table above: 1.78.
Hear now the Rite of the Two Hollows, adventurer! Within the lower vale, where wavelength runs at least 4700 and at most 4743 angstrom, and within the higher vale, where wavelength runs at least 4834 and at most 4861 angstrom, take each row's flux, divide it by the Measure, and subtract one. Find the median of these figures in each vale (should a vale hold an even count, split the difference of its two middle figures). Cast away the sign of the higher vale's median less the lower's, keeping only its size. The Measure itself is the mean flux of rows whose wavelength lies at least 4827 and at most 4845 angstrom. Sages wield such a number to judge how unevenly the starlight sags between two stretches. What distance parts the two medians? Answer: 0.0241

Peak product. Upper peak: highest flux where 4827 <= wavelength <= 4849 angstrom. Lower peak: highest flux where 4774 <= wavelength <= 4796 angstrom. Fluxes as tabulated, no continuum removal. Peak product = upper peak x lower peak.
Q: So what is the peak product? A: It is 681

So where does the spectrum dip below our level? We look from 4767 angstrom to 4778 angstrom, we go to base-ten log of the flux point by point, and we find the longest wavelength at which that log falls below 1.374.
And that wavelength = 4775.15 angstrom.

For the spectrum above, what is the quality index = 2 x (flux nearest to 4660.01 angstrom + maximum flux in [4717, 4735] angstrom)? 108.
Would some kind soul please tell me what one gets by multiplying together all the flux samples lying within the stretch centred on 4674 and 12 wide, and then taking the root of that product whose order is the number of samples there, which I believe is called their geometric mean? 22.9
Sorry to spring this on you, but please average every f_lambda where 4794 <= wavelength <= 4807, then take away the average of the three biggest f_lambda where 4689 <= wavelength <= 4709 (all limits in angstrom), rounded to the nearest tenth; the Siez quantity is 0.5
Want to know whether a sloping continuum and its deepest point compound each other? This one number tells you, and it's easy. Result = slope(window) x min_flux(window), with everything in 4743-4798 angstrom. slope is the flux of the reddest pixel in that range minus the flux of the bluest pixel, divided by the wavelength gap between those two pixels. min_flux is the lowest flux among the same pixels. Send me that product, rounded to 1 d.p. 1.1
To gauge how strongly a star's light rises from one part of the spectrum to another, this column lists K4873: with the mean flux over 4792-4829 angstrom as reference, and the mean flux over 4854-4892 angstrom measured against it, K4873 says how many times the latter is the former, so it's 0.93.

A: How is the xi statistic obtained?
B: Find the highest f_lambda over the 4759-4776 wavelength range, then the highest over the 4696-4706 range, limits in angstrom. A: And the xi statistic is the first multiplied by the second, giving 609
